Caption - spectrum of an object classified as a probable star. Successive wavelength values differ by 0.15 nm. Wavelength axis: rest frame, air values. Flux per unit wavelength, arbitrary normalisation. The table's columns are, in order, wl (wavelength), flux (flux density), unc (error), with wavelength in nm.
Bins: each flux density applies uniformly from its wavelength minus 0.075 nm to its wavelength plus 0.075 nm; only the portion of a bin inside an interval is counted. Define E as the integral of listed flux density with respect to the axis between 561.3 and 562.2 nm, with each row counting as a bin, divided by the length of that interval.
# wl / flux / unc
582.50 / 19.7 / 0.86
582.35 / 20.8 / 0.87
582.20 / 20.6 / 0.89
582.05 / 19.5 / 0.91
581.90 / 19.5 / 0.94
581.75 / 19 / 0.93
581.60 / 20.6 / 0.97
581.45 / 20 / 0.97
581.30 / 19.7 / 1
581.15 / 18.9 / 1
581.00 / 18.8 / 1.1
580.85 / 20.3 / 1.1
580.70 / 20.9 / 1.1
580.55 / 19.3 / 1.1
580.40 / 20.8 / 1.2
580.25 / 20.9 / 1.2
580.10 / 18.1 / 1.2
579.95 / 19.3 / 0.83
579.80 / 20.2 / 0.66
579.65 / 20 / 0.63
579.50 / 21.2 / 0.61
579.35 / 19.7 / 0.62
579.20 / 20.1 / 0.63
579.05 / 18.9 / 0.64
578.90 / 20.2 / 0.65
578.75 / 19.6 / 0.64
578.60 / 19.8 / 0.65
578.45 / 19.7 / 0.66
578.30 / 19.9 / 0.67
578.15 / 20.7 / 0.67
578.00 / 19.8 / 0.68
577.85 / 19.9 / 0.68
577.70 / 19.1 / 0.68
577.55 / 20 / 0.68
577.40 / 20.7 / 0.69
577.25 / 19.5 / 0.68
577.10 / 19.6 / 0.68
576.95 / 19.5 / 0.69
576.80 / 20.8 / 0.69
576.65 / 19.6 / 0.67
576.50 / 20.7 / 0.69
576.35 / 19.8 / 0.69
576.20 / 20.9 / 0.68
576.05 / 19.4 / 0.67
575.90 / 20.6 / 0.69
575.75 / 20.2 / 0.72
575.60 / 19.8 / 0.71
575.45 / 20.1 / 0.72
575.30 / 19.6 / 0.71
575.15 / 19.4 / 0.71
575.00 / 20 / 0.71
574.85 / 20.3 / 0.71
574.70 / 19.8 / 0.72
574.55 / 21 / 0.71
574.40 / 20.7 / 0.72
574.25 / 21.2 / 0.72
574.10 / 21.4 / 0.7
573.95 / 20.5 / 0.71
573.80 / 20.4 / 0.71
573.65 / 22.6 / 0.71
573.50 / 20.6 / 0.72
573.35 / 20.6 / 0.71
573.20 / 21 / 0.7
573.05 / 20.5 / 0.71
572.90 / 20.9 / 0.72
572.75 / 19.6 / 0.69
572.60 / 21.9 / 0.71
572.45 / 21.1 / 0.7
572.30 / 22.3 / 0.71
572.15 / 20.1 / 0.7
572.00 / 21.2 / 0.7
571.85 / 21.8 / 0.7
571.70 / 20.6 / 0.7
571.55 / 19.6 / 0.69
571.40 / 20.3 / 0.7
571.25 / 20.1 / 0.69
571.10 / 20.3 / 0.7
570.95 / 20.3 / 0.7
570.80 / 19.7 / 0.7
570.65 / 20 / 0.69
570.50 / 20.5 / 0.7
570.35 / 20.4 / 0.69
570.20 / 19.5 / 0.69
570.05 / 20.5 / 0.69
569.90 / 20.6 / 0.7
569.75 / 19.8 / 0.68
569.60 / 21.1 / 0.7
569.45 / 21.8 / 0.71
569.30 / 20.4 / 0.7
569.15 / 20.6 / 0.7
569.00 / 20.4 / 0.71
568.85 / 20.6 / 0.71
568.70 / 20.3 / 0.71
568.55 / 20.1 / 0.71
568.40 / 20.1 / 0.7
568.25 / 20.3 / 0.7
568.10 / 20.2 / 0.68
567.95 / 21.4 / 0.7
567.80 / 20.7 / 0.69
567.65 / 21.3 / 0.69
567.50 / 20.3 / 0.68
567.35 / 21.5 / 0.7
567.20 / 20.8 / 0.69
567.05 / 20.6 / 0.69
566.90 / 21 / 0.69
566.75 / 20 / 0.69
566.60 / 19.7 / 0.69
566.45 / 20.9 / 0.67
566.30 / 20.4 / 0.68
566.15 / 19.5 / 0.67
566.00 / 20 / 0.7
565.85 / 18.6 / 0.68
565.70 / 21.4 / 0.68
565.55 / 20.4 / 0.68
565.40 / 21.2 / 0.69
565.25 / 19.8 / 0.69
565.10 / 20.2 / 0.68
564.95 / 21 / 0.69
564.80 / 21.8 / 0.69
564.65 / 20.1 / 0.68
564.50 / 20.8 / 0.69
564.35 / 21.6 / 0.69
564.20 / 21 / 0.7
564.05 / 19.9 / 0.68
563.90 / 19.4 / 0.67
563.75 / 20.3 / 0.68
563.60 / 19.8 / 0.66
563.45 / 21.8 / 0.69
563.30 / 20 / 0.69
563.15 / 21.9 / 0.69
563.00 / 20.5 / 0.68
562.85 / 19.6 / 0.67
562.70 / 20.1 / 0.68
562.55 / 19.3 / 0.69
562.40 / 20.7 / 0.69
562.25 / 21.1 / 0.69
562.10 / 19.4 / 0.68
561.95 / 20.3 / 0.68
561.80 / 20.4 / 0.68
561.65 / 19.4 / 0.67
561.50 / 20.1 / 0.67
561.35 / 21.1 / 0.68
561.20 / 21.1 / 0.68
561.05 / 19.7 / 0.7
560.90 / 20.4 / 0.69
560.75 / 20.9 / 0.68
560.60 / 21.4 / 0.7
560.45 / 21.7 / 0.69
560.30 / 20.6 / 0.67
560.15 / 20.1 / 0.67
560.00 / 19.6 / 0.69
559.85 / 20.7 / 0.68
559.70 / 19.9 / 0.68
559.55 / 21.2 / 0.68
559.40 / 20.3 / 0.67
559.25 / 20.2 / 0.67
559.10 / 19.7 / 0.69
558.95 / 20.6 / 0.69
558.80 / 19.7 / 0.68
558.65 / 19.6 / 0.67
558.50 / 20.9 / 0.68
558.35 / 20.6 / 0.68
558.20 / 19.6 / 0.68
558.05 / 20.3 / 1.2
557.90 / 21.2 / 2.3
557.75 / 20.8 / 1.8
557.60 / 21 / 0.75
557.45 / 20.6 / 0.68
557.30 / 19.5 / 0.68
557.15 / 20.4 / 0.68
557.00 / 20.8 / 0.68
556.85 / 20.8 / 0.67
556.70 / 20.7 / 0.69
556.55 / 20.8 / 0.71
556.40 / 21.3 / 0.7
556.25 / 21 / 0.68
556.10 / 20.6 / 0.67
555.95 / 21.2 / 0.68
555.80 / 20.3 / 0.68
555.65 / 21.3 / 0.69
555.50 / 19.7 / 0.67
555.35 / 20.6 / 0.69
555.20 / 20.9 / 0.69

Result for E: 20.1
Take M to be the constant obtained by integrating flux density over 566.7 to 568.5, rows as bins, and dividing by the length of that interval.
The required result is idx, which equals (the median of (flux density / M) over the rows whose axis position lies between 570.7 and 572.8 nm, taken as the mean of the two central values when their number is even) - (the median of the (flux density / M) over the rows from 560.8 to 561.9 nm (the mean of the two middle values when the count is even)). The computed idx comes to -0.005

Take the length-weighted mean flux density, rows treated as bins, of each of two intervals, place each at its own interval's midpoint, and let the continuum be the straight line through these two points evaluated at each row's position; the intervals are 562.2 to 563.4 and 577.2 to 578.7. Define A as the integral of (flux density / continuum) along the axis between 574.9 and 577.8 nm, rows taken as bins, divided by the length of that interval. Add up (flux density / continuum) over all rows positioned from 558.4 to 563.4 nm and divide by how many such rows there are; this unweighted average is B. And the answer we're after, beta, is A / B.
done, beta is 1.005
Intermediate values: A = 1.00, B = 0.99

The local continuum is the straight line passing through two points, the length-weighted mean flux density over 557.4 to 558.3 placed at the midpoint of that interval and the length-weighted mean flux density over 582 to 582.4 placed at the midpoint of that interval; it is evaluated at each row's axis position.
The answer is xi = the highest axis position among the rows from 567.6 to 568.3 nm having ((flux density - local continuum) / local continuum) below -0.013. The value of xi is 568.10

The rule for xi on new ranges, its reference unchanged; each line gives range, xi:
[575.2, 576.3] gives 576.05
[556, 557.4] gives 557.30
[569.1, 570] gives 569.75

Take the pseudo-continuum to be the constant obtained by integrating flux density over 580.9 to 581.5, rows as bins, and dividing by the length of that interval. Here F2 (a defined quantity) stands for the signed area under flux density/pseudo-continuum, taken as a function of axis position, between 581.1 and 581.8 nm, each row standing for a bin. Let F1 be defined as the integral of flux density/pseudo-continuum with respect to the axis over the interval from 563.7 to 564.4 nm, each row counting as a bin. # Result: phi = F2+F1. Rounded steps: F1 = 0.738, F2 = 0.712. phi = 1.45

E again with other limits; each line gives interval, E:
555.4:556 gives 20.6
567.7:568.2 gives 20.8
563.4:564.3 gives 20.4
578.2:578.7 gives 19.8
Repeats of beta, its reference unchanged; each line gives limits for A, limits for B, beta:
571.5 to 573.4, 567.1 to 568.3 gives 1.011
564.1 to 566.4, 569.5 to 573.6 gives 0.988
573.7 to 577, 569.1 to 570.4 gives 0.998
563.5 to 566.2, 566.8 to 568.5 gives 0.979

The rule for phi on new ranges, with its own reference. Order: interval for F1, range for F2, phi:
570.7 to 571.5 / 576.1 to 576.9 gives 1.67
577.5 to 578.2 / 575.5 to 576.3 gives 1.55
